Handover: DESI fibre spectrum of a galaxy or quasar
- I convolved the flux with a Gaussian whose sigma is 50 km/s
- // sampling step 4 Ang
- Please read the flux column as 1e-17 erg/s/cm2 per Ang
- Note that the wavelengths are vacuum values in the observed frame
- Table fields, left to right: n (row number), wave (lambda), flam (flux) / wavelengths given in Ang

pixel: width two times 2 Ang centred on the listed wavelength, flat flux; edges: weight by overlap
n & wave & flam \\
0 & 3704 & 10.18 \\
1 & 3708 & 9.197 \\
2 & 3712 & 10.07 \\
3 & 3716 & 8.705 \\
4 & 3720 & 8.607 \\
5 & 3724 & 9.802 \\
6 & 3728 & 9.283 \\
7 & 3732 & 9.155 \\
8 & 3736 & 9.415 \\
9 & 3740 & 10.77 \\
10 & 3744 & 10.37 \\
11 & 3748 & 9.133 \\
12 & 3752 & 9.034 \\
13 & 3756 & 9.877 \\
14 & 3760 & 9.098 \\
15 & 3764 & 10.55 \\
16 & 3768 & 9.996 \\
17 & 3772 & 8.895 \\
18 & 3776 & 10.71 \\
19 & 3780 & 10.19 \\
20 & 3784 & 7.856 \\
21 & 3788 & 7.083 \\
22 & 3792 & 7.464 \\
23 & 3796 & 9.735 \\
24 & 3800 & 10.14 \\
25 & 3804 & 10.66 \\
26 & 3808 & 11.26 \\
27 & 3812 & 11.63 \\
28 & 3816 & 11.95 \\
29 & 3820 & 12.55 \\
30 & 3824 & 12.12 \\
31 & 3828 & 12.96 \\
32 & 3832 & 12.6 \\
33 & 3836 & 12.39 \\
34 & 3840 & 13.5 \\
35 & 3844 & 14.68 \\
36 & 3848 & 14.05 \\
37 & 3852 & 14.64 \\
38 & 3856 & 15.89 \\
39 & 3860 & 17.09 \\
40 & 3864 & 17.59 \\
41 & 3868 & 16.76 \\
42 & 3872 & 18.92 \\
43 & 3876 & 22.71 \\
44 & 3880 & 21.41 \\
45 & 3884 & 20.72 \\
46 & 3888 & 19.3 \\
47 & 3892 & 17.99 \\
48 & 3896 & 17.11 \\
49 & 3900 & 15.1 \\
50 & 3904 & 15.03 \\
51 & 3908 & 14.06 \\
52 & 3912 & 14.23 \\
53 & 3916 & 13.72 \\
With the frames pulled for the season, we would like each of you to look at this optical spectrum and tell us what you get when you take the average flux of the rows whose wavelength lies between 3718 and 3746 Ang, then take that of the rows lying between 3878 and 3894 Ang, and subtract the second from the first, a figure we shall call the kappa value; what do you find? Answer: -10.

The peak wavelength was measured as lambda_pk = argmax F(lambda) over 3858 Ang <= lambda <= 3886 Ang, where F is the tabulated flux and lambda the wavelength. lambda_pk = 3876 Ang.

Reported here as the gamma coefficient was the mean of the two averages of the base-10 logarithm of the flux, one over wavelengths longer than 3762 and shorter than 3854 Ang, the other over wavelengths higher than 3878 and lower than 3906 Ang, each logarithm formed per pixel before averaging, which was 1.15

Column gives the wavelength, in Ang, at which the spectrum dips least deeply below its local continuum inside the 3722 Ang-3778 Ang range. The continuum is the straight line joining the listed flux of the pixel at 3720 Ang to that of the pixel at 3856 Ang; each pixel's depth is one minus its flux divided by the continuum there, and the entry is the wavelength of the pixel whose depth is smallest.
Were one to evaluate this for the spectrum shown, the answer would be 3740 Ang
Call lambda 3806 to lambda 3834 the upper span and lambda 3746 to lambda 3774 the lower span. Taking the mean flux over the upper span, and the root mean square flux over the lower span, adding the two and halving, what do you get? 11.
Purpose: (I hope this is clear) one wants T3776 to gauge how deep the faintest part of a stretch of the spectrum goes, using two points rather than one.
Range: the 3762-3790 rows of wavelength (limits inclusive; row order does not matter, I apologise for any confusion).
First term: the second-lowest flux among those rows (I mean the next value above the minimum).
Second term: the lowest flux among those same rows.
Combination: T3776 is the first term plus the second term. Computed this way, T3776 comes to 15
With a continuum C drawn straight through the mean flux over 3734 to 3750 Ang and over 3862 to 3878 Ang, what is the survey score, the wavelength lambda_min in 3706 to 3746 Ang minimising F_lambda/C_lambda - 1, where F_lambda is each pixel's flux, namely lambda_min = 3736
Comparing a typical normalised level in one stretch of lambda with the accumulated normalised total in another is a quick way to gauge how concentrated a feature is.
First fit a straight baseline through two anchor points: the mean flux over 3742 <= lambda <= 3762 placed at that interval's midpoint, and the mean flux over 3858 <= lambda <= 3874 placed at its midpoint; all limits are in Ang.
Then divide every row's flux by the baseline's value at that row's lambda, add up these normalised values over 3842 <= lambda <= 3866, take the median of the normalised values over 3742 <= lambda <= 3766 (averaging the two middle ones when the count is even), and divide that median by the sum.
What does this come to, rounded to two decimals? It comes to 0.18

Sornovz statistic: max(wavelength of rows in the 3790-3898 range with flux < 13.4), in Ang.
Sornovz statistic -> 3836 Ang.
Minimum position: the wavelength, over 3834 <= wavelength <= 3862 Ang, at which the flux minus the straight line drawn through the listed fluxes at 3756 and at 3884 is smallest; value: 3836 Ang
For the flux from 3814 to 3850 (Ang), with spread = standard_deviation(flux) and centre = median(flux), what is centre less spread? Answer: 11.7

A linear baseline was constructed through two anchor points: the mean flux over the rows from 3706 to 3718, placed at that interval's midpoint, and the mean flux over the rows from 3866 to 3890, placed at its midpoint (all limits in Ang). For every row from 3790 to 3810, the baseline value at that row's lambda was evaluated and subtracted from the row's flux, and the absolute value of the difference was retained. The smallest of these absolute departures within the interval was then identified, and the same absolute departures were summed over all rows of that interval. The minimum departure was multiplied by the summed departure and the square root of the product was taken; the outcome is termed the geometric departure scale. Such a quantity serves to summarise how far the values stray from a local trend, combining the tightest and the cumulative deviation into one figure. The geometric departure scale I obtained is 10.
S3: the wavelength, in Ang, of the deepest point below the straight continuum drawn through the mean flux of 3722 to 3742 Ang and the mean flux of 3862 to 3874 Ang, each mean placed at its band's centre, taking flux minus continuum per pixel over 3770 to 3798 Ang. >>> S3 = 3788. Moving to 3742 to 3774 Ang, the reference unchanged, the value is 3772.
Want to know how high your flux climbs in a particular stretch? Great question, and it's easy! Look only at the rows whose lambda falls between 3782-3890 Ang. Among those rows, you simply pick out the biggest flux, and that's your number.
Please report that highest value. 22.71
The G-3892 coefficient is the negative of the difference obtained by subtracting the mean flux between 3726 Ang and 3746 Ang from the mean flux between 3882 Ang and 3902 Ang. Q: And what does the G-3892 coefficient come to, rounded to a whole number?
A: -8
